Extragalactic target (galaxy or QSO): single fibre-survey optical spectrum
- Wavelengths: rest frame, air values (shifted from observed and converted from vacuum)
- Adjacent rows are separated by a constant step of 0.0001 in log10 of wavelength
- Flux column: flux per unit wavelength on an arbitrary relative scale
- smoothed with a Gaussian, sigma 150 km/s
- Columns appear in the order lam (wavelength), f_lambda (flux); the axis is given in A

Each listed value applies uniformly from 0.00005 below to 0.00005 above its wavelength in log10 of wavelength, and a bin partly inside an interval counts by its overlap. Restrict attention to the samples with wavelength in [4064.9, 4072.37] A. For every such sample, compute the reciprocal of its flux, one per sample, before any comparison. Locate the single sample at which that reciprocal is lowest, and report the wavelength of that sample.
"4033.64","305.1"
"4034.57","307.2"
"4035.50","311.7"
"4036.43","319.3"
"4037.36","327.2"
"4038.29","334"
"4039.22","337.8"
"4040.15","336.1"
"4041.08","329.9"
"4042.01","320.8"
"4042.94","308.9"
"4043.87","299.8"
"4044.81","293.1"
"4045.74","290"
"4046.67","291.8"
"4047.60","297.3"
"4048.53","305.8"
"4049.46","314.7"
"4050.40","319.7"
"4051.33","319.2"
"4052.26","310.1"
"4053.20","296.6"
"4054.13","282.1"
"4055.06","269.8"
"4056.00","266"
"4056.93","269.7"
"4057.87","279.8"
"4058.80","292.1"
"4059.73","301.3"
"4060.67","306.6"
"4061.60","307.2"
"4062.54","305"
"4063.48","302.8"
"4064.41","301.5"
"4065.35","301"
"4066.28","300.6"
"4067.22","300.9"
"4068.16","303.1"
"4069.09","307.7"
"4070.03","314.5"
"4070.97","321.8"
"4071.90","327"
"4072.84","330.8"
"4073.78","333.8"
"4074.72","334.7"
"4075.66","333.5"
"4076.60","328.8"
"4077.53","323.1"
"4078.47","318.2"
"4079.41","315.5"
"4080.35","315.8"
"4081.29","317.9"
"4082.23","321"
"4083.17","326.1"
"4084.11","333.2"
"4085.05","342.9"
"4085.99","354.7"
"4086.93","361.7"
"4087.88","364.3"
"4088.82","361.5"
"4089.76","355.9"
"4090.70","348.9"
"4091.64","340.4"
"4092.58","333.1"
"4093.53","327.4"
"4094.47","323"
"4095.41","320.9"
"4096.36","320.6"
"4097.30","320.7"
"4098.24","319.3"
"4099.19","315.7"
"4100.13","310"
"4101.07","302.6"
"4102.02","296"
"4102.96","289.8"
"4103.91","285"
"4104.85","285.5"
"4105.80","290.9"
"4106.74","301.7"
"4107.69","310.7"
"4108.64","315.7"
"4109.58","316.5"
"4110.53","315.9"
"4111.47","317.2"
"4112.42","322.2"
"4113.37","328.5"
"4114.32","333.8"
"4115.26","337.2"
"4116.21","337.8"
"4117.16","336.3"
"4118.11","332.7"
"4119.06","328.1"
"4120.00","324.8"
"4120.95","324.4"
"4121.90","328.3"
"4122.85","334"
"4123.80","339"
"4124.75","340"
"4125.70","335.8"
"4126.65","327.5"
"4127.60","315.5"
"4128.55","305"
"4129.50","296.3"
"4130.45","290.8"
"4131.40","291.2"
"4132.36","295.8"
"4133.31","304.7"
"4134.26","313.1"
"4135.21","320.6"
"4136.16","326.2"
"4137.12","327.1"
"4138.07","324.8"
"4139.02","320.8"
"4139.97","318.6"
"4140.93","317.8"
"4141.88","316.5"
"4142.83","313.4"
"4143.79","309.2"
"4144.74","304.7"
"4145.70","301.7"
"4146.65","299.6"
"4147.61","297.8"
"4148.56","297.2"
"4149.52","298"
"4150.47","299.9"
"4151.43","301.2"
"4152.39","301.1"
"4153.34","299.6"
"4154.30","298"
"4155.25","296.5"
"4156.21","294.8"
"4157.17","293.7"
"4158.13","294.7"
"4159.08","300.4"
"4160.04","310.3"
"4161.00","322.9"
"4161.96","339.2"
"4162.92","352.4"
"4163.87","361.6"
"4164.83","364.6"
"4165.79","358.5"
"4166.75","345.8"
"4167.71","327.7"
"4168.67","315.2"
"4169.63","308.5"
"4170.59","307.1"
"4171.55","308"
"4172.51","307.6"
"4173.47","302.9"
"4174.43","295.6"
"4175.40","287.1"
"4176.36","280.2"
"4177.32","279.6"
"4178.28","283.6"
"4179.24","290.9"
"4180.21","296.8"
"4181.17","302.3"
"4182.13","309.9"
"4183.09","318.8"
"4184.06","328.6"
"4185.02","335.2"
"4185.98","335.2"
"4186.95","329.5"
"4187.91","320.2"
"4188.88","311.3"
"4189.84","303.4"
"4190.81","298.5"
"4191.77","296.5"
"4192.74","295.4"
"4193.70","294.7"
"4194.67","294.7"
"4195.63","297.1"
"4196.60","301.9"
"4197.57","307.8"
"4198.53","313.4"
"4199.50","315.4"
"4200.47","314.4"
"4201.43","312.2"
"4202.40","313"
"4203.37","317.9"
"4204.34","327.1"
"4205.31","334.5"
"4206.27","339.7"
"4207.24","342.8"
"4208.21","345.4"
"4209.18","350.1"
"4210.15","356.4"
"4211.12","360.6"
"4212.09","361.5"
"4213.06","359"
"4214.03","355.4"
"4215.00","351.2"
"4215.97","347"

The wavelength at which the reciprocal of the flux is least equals 4071.90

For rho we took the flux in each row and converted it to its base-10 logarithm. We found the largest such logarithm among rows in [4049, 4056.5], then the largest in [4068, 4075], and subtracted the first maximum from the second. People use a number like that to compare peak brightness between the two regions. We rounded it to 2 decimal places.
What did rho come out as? 0.02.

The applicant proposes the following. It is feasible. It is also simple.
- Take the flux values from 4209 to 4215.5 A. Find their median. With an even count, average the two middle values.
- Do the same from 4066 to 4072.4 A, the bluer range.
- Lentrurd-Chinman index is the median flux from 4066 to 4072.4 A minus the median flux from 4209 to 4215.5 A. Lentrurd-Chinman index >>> -49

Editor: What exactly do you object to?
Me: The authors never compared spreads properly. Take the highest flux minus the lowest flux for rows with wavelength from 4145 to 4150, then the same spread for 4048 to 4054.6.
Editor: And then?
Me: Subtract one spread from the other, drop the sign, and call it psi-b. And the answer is 33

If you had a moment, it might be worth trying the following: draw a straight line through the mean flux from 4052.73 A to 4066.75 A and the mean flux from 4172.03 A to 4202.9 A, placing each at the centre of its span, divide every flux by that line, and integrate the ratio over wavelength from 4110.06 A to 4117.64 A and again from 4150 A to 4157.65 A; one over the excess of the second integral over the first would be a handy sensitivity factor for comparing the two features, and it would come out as -1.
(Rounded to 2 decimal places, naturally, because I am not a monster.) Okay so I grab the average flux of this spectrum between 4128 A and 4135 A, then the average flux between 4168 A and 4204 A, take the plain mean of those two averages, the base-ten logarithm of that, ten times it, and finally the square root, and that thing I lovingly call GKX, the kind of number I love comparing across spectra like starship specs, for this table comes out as 4.98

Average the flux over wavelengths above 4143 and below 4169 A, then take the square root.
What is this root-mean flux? 17.7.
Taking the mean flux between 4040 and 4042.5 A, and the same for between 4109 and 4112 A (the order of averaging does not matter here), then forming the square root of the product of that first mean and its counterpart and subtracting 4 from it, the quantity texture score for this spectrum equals 319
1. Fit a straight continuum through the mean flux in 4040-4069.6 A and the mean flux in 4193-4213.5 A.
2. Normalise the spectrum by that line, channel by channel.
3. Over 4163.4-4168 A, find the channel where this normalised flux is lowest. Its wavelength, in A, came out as 4167.71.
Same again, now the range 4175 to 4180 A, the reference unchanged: 4177.32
